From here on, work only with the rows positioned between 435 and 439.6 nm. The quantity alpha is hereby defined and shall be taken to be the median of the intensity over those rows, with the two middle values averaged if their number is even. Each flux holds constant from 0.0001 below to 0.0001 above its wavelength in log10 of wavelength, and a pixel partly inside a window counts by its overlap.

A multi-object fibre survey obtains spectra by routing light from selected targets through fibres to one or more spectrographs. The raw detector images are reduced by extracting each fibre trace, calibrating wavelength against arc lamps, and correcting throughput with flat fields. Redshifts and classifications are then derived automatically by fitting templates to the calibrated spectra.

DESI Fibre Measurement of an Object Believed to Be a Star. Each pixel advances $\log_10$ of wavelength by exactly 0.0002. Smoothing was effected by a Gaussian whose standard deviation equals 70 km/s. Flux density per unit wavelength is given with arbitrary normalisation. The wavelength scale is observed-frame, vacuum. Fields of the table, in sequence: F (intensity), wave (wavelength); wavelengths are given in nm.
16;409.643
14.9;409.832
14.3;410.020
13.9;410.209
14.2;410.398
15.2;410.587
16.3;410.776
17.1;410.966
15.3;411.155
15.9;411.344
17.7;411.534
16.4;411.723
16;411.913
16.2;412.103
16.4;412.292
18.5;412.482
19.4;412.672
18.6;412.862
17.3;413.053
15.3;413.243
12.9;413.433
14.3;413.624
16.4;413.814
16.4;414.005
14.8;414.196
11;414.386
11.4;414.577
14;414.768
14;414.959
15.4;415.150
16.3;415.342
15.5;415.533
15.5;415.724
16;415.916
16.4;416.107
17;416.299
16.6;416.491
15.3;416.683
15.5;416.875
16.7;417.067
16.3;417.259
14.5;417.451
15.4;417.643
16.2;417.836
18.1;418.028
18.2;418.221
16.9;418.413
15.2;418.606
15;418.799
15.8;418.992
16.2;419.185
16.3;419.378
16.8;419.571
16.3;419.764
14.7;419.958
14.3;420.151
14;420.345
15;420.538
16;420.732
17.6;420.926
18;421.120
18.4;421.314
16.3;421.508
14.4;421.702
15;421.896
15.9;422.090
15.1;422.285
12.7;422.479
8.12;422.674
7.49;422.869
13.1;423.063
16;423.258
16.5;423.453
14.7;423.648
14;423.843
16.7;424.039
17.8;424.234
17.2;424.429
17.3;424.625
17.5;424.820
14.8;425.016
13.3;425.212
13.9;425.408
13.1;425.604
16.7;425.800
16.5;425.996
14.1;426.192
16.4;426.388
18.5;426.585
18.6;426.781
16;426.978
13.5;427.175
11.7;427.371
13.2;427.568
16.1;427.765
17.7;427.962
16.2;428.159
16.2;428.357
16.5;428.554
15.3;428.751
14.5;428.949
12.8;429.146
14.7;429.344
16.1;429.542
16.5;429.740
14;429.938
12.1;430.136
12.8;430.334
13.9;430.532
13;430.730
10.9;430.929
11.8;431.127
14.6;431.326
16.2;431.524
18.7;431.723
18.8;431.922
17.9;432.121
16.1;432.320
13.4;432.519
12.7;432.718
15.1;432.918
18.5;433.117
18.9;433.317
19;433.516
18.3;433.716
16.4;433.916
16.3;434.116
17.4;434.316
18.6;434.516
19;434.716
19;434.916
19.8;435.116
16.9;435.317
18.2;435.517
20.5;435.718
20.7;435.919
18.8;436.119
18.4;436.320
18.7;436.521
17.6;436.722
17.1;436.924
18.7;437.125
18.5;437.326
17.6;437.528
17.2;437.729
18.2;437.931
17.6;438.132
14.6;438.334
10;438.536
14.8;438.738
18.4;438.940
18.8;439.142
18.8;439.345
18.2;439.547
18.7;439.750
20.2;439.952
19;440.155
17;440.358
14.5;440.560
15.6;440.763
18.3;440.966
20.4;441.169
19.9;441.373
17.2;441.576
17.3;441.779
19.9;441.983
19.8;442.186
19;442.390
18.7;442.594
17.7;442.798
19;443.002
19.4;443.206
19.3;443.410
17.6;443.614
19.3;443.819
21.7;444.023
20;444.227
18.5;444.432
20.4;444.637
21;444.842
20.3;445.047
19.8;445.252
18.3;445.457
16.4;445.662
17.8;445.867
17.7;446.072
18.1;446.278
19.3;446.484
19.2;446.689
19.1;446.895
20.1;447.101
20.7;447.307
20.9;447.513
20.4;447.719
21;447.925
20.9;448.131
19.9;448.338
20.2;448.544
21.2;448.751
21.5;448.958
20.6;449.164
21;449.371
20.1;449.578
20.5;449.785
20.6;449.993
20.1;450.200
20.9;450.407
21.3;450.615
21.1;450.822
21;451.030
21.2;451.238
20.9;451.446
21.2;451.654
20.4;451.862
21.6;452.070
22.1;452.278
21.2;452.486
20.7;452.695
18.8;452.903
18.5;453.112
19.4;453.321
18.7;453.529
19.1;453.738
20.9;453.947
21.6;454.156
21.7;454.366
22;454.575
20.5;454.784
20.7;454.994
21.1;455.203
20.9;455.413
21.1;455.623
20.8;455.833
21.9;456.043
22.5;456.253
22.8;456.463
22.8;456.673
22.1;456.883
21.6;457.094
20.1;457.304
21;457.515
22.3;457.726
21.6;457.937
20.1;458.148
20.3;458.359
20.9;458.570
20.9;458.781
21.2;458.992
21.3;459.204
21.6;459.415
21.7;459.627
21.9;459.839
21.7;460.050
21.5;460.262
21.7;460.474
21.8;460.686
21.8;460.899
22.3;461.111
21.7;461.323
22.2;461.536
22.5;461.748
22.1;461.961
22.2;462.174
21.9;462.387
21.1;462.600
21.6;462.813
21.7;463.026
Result 18.2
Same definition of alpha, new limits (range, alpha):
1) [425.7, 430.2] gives 16.1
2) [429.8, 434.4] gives 16.1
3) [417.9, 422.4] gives 16.0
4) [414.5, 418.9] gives 15.5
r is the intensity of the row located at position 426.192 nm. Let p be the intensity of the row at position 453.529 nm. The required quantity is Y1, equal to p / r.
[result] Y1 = 1.33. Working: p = 18.7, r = 14.1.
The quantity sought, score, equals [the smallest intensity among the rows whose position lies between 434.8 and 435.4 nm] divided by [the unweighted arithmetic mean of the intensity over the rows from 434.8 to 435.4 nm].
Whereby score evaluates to 0.91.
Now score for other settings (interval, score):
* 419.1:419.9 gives 0.99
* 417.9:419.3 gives 0.91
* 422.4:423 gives 0.79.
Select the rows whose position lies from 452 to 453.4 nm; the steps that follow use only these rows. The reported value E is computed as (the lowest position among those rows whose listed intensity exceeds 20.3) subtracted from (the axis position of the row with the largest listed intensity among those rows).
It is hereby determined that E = 0.21 nm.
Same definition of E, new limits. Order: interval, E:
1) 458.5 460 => 1.27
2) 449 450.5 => 0.21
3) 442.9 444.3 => 0.00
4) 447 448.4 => 0.62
